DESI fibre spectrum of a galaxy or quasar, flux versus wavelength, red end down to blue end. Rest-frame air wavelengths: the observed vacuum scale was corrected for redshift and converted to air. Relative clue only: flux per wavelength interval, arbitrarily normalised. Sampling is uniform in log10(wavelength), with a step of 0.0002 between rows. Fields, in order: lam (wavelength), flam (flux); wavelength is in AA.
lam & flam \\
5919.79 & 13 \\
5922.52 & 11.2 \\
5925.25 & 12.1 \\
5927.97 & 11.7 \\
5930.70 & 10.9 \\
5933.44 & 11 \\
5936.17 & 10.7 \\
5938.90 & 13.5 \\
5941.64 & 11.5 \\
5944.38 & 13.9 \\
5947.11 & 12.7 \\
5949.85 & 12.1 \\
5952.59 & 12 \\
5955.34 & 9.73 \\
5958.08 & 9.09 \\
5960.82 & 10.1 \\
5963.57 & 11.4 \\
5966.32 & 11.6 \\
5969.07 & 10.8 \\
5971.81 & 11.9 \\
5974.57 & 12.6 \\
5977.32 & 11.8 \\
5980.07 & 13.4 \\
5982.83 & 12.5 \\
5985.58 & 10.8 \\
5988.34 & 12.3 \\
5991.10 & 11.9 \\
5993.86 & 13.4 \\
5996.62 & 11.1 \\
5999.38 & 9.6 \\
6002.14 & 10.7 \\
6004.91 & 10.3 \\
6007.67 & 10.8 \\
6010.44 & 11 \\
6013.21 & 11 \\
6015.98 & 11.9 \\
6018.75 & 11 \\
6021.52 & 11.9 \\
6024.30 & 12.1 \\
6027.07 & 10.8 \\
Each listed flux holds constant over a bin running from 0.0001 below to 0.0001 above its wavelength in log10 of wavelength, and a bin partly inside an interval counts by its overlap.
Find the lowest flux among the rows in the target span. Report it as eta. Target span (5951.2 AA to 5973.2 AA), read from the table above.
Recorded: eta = 9.09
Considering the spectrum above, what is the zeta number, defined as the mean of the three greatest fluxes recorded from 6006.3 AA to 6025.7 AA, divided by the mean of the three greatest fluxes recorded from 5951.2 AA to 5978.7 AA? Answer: 0.98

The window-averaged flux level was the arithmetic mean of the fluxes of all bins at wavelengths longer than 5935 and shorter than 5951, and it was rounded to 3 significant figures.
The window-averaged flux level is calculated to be 12.4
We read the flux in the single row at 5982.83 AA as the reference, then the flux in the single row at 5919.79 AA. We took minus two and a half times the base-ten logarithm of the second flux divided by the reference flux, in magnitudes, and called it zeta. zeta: -0.04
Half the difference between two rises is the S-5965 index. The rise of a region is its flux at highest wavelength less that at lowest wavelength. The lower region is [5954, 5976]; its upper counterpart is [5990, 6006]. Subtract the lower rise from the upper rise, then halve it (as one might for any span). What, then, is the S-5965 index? -2.2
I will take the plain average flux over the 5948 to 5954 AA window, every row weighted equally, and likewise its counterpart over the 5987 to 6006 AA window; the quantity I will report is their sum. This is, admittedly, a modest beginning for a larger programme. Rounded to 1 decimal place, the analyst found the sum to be 23.4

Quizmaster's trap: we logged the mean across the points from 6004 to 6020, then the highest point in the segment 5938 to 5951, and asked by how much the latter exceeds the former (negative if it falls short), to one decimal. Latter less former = 2.9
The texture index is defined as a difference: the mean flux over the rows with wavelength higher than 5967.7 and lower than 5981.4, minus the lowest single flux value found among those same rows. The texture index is 1.30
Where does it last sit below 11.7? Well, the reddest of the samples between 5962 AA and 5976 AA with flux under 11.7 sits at 5969.07 AA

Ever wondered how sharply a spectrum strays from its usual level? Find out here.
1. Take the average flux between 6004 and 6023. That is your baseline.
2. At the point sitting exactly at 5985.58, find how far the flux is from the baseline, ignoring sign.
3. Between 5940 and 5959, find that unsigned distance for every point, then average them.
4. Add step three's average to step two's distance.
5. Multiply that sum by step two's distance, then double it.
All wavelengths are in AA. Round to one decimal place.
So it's 1.2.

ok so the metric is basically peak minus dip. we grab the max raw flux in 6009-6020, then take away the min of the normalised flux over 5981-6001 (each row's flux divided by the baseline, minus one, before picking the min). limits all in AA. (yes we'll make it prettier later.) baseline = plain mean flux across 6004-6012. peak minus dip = 12.0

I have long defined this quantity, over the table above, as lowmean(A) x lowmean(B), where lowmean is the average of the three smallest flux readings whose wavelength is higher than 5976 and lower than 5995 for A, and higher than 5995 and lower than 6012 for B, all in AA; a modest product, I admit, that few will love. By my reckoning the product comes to 117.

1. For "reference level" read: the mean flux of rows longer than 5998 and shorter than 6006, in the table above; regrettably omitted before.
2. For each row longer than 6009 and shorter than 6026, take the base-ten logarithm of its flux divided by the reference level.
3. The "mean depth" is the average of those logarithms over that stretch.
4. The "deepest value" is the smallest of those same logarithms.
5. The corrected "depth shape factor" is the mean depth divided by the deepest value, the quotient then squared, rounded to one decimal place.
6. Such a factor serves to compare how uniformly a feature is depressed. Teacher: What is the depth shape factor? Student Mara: 2.4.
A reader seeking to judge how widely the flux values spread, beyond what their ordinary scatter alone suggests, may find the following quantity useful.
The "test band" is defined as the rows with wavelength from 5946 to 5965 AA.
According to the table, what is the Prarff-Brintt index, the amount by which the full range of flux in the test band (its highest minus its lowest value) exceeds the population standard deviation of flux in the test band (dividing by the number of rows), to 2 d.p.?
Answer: 2.34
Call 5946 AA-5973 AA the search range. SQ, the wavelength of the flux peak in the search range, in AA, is 5947.11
